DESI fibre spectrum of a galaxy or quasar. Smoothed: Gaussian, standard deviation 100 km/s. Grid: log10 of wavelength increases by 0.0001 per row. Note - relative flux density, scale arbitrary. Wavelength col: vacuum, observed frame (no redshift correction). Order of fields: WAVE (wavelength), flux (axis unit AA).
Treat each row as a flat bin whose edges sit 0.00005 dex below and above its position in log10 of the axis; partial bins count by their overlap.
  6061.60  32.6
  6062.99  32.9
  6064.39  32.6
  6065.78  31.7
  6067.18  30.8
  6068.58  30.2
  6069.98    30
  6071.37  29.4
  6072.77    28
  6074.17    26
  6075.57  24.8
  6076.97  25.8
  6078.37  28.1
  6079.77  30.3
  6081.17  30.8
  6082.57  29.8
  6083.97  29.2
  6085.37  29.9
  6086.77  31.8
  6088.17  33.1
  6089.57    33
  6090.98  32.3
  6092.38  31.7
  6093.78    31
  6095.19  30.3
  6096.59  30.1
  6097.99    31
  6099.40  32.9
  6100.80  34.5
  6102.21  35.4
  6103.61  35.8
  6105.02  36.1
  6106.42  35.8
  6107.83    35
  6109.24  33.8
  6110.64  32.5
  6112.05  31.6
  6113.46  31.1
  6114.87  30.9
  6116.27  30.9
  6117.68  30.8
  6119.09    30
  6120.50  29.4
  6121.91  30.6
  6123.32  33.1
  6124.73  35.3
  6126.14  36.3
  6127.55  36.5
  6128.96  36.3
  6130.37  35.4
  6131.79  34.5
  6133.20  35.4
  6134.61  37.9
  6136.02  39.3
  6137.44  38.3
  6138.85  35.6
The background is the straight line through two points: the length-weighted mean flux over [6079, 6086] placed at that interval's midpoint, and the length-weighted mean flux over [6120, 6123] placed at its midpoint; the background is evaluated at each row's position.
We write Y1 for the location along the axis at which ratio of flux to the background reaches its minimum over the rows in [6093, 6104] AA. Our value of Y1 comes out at 6096.59 AA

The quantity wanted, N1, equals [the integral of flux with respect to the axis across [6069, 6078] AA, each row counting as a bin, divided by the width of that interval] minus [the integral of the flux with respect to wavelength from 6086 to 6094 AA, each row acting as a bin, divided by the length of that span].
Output -5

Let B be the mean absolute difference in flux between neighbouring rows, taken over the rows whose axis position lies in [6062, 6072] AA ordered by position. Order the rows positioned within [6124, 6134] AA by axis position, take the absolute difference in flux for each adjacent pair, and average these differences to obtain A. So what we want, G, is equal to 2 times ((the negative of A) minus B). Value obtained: -2.5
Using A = 0.68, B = 0.58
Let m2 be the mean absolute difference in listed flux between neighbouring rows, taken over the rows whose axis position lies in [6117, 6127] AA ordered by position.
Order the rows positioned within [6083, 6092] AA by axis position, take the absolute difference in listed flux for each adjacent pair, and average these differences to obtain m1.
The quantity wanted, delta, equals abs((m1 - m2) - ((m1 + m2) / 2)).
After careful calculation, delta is 1.6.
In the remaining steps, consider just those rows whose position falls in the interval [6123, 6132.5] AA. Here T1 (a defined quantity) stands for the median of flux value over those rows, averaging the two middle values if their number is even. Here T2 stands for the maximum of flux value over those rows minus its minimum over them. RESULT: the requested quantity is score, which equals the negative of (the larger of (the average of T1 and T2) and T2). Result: -19.4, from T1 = 35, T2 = 3.4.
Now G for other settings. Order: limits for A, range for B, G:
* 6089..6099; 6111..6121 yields -2.0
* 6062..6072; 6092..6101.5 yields -3.2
